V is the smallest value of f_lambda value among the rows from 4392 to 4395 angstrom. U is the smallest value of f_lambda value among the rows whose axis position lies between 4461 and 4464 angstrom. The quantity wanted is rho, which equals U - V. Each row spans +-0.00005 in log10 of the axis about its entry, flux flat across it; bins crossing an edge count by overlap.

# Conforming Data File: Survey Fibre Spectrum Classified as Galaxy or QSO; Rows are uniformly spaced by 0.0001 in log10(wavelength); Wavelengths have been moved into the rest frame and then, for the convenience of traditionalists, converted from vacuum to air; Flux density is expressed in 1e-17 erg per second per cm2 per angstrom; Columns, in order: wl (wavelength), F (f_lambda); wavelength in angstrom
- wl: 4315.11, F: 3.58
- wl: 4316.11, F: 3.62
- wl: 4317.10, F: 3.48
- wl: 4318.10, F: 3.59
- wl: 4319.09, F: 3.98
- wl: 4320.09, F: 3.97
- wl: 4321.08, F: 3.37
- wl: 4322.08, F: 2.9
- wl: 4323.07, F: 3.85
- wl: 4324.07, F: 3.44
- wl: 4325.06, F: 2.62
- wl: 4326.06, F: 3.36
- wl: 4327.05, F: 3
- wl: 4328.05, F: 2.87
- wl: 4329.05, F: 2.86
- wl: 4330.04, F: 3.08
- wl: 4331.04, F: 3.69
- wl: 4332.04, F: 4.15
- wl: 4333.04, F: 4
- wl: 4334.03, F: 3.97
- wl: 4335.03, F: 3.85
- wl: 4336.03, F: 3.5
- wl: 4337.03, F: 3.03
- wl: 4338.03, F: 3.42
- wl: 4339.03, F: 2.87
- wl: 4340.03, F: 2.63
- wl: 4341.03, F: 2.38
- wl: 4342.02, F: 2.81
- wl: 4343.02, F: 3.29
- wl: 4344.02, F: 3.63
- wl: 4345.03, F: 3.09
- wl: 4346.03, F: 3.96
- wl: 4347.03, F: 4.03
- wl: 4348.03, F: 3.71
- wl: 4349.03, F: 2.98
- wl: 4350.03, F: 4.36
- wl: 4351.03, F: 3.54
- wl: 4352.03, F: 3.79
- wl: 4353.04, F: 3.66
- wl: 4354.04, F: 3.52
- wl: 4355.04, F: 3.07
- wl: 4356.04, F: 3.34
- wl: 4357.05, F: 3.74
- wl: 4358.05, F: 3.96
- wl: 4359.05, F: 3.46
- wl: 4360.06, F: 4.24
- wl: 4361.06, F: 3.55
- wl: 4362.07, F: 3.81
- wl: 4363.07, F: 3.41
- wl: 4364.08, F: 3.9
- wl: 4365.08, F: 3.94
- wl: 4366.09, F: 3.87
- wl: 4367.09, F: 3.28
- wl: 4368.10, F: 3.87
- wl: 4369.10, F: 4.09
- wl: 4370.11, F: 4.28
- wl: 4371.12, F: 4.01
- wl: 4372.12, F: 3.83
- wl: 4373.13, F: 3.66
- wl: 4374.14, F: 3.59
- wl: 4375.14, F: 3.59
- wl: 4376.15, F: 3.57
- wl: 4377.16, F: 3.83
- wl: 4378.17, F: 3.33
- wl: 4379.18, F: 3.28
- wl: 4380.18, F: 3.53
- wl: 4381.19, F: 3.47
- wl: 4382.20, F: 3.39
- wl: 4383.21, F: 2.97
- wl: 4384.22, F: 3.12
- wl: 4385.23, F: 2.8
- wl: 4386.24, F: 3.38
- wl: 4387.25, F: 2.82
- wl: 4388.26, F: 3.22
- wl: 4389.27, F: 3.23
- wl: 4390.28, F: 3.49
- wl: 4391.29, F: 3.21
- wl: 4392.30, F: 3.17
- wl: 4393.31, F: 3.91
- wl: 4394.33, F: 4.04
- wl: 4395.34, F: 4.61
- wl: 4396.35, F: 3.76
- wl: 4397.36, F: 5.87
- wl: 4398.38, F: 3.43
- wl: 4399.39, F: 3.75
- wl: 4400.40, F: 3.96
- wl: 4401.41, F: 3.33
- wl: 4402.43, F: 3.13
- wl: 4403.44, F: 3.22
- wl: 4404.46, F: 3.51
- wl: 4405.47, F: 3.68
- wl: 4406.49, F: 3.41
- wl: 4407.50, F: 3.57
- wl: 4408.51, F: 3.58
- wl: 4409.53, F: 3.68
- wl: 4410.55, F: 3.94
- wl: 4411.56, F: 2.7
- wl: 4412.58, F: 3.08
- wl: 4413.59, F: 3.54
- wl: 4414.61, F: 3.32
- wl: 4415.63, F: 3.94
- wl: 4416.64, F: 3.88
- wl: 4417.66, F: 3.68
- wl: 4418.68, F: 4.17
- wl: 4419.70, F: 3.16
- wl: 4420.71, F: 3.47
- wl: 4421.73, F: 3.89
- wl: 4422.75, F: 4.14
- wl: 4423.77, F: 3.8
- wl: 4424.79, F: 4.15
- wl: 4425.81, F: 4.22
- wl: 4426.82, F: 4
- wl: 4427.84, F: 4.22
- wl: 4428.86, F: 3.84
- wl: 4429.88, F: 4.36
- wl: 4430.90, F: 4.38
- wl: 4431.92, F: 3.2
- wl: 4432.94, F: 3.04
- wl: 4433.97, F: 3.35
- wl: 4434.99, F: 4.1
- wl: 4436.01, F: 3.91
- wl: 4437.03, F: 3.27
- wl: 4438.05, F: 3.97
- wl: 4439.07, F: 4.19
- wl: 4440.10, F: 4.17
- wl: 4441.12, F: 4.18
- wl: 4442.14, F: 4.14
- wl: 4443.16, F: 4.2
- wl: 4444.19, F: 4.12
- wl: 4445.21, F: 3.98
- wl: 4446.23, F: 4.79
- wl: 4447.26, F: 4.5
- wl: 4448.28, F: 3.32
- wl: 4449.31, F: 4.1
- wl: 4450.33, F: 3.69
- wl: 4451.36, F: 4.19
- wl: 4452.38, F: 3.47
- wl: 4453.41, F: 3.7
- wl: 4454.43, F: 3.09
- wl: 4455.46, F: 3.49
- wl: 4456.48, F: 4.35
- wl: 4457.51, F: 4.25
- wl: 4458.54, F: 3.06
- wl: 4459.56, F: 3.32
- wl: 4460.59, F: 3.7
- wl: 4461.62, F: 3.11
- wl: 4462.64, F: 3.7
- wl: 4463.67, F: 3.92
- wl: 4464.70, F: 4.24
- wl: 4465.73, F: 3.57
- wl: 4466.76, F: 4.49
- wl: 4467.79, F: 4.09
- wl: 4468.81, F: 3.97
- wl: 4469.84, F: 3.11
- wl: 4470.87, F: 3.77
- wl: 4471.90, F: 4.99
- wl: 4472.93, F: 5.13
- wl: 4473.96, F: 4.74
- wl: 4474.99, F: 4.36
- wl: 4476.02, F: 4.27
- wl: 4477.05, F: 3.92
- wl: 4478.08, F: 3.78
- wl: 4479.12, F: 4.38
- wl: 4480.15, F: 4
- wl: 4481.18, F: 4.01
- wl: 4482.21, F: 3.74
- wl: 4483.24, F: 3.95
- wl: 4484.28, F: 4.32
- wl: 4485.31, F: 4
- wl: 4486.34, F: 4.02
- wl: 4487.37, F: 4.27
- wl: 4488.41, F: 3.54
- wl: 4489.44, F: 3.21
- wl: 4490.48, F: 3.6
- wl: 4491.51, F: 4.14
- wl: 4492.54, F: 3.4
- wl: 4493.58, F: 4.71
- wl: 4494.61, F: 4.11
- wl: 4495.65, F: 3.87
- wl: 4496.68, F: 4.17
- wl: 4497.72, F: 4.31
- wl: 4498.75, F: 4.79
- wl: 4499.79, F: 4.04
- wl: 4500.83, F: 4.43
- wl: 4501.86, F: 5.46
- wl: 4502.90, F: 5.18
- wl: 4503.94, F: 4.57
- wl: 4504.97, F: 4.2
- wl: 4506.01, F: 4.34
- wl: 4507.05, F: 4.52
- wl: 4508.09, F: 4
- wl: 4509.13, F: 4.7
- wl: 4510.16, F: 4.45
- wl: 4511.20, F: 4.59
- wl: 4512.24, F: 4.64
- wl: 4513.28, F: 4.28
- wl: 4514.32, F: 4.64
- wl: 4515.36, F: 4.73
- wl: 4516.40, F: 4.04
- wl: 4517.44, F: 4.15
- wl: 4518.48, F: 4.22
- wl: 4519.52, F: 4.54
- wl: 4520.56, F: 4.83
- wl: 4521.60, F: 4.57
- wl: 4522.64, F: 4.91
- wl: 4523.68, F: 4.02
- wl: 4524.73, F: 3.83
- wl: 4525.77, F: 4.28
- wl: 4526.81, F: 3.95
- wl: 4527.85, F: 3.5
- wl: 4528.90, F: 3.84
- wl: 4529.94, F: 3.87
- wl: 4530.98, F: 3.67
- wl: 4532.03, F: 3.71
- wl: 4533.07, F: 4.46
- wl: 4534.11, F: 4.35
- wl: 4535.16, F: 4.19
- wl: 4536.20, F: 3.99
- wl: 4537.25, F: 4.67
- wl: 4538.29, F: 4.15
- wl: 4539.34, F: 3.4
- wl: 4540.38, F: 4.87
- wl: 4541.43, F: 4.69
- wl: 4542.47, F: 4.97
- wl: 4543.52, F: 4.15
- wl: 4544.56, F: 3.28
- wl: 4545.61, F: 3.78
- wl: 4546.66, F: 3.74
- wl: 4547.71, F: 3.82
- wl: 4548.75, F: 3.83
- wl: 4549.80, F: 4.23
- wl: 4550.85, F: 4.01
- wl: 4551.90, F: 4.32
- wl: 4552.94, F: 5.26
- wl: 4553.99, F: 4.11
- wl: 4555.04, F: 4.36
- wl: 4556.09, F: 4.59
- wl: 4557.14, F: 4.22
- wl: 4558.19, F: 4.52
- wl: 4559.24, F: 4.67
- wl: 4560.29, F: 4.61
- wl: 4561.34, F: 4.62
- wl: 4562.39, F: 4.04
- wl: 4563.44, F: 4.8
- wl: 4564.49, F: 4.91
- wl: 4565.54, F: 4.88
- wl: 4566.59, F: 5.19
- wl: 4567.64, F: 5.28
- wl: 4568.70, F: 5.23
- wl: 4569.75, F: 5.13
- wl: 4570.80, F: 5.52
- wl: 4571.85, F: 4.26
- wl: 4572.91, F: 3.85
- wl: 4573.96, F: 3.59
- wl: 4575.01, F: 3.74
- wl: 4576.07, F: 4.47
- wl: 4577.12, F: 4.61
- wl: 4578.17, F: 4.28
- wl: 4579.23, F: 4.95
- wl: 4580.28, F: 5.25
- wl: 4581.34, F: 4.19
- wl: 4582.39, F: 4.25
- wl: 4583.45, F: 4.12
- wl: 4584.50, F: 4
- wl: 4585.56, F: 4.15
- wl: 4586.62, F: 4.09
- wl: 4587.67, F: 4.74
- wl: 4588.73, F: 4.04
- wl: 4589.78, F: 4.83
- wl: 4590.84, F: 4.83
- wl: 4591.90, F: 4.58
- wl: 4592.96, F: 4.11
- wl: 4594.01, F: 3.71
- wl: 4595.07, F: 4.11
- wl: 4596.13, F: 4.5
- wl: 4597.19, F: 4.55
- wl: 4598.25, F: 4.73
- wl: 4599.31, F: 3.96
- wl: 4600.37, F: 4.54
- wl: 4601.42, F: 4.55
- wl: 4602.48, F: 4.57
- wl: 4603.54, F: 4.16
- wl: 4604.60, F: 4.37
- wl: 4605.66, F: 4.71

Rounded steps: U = 3.11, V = 3.17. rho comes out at -0.1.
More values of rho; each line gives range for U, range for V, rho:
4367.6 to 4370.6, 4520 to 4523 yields -0.7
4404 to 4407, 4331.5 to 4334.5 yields -0.6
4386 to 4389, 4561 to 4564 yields -1.2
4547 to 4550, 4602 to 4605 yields -0.3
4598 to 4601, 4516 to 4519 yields -0.1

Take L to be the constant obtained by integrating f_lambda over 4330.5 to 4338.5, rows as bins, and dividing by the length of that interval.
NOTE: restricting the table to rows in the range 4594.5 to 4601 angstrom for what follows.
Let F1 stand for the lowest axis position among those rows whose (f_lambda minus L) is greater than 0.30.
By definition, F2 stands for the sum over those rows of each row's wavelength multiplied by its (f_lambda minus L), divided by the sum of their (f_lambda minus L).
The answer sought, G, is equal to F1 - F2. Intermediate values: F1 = 4595.07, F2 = 4597.8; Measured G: -2.7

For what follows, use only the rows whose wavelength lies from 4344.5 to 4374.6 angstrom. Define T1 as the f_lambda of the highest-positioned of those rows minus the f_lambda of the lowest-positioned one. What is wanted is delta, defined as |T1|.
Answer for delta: 0.5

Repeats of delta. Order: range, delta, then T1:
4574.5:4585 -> 0.3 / 0.26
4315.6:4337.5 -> 0.6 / -0.59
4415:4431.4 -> 0.4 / 0.44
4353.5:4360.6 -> 0.7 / 0.72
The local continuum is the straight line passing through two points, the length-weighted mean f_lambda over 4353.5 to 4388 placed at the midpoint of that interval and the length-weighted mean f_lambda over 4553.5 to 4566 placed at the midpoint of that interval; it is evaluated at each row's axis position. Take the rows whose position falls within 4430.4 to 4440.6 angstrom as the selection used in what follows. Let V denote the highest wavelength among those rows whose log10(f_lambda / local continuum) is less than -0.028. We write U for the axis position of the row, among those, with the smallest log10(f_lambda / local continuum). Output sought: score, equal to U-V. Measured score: -4.1 angstrom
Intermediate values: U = 4432.94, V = 4437.03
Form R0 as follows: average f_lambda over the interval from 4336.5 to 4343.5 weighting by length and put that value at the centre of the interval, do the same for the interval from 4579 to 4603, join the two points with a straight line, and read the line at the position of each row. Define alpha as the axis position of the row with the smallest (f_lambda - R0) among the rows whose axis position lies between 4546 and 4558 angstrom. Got 4546.66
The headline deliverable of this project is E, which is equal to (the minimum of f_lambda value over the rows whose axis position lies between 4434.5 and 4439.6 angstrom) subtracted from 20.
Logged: 16.7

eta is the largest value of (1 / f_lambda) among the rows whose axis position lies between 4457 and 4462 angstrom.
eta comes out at 0.33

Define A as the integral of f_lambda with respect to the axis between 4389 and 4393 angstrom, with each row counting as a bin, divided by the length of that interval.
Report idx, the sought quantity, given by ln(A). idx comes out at 1.20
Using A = 3.31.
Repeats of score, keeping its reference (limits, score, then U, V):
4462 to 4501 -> -25.8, 4469.84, 4495.65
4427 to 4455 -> 0.0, 4454.43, 4454.43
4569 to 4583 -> -8.4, 4573.96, 4582.39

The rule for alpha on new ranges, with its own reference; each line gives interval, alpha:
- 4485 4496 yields 4489.44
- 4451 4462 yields 4458.54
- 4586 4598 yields 4594.01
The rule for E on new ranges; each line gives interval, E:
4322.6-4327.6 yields 17.4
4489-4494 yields 16.8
